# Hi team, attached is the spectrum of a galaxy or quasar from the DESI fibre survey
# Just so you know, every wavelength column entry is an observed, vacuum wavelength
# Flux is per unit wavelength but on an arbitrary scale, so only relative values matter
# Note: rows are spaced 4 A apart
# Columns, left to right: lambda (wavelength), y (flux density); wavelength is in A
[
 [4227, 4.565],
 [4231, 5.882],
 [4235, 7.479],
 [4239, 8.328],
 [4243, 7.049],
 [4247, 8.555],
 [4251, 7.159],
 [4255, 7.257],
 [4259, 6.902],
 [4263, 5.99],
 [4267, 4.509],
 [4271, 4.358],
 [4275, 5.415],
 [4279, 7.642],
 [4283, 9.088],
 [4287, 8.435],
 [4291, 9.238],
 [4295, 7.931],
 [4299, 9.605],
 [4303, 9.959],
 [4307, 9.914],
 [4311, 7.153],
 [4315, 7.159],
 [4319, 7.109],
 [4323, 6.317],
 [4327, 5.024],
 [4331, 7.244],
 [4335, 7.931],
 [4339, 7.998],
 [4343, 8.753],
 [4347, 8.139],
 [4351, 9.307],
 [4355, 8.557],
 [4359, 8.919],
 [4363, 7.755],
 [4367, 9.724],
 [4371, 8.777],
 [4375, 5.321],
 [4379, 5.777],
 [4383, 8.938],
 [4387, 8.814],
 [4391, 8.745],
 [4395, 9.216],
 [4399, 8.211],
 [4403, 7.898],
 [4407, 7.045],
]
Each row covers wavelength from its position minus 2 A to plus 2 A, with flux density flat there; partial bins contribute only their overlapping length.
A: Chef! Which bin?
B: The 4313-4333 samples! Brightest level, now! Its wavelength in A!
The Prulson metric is 4331 A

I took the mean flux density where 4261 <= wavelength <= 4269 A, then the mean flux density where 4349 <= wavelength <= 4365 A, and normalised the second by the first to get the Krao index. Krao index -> 1.64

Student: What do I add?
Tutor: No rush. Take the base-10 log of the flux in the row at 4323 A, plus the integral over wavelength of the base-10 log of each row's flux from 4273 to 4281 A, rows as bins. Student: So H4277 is 7.27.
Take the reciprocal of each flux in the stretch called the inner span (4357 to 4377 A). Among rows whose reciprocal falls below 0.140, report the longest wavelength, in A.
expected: 4371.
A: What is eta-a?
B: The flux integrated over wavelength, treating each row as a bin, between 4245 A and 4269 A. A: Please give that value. 161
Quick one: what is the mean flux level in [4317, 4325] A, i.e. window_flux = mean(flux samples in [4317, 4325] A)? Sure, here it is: 6.7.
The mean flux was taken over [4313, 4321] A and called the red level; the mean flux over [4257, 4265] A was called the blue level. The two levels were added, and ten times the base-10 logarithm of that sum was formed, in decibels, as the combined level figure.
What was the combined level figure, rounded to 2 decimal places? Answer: 11.33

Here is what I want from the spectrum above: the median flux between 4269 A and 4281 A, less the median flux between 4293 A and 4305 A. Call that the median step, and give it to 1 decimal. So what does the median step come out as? -4.2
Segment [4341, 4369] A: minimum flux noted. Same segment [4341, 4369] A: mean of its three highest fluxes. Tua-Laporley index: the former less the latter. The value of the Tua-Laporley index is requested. -1.6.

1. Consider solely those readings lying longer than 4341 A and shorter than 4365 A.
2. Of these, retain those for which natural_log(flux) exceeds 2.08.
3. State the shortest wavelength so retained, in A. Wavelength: 4343 A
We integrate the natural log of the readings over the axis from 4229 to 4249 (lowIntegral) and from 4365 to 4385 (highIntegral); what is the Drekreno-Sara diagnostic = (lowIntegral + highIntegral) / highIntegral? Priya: 1.99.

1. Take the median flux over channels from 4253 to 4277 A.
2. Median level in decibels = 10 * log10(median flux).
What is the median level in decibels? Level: 7.6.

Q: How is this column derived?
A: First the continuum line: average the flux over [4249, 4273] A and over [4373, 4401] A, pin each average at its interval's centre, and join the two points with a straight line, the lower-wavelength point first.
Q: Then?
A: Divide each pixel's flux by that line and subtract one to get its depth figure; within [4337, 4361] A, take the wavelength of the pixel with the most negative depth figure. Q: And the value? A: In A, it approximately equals 4339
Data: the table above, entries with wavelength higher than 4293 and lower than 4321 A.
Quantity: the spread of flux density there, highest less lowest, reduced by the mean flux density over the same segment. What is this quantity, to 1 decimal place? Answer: -5.6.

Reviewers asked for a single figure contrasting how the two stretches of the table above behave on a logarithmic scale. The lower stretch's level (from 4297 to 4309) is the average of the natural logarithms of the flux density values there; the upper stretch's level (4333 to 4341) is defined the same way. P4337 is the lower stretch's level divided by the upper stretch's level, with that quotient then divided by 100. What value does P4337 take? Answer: 0.0110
